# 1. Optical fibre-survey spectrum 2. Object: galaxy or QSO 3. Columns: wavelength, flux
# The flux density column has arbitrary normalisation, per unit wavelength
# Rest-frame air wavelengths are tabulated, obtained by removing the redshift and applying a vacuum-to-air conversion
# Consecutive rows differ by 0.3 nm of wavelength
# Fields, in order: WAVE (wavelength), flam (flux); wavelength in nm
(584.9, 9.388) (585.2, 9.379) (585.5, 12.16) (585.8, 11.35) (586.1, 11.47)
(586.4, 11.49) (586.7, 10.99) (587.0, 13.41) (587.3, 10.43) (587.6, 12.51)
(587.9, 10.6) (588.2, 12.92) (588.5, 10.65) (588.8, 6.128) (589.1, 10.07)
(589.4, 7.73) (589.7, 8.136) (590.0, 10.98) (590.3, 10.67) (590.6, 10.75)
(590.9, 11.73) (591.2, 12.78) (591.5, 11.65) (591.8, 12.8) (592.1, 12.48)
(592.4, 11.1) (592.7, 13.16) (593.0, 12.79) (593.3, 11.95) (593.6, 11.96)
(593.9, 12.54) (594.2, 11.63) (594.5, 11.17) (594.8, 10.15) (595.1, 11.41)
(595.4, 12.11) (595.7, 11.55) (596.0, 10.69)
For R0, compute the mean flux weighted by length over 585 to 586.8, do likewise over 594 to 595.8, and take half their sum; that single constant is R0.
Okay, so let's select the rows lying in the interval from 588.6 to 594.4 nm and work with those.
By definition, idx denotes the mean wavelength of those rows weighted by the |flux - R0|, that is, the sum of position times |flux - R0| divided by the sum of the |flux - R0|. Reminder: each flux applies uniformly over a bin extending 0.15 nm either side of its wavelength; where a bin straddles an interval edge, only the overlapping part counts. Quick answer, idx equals 590.79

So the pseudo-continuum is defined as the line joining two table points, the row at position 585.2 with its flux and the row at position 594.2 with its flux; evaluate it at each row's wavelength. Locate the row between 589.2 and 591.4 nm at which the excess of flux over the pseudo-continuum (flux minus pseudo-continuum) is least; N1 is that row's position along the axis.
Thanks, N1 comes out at 589.4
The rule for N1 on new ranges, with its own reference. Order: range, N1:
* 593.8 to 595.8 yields 594.8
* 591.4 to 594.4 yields 592.4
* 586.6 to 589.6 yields 588.8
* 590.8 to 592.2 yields 591.5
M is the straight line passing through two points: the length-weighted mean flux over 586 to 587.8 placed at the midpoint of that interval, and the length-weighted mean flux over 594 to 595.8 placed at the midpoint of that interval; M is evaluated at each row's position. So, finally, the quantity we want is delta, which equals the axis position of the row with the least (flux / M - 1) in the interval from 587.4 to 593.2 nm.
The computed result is 588.8 nm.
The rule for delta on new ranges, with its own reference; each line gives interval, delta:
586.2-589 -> 588.8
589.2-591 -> 589.4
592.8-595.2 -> 594.8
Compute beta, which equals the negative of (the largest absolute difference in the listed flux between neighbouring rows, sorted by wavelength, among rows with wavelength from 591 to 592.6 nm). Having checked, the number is -1.4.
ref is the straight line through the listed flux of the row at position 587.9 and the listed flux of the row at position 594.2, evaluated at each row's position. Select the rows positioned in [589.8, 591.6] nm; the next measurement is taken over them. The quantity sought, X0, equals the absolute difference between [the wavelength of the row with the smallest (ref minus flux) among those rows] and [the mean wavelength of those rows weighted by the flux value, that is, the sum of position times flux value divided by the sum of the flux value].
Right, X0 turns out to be 0.43 nm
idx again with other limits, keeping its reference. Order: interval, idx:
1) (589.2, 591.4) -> 589.97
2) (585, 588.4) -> 586.83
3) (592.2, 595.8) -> 593.76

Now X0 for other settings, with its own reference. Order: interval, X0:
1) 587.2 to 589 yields 0.21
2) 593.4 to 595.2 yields 0.43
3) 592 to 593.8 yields 0.15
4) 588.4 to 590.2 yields 0.74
